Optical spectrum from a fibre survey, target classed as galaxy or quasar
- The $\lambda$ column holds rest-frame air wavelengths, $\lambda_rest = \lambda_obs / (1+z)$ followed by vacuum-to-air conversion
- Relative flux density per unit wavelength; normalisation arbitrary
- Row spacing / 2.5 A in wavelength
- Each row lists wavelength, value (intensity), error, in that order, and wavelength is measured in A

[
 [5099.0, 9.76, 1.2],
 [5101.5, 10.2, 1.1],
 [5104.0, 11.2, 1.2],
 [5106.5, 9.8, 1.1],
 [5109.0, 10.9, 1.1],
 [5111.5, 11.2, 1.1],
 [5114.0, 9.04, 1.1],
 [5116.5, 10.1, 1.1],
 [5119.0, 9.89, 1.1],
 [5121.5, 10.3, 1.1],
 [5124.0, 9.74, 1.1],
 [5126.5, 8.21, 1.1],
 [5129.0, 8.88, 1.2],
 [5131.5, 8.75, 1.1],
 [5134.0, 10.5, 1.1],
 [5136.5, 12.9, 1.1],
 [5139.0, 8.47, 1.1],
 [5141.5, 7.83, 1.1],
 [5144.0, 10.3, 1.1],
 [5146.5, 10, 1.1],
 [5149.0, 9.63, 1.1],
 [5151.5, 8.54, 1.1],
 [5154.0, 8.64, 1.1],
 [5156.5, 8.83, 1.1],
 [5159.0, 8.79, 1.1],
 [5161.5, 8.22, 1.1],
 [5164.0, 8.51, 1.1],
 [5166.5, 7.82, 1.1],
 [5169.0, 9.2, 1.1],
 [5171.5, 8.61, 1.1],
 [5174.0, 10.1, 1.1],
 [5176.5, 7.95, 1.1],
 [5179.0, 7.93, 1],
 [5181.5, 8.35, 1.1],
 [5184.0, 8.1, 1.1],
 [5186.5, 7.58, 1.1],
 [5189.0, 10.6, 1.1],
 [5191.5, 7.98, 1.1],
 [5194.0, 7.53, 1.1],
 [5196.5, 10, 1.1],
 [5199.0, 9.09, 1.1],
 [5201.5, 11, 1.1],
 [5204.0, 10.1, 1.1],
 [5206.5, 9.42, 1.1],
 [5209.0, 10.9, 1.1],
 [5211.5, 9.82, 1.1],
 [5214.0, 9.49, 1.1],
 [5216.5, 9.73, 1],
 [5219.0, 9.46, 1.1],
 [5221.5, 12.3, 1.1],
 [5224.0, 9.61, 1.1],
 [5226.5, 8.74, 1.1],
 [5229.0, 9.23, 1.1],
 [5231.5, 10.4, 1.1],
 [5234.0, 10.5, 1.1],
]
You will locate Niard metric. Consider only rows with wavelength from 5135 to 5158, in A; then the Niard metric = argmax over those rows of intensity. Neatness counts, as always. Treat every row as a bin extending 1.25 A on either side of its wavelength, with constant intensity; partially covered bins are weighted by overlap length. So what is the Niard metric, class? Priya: 5136.5 A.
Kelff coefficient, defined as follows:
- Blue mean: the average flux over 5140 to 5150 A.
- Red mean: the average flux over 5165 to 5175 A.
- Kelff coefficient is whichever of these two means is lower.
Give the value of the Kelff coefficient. 8.9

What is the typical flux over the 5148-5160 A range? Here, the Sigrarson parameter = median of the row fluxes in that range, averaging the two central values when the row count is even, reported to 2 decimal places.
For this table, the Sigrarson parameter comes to 8.79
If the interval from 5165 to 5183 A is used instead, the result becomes 8.35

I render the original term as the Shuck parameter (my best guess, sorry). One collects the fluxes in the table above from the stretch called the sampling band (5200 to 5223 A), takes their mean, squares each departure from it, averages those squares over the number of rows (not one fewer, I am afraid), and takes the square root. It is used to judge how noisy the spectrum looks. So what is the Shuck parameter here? 0.916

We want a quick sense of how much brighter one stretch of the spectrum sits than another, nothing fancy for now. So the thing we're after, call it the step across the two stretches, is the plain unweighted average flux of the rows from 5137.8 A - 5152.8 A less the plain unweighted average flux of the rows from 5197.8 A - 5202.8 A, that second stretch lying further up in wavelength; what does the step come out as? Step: -0.9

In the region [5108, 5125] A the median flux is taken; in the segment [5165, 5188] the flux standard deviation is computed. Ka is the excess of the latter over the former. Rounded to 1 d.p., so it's -9.3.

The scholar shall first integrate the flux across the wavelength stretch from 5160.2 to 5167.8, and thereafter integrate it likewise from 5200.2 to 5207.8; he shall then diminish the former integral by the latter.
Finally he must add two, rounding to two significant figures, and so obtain -13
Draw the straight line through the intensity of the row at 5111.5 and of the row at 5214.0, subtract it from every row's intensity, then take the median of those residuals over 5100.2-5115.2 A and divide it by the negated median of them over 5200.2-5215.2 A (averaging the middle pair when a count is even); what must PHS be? 2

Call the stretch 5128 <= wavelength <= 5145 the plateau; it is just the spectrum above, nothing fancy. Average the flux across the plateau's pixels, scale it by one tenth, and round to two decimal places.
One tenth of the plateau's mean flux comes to 0.97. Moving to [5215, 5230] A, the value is 0.98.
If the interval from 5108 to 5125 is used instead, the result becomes 1.02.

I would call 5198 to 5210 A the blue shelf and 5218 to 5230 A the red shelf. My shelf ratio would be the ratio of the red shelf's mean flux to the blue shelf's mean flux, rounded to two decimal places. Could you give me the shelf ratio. 0.98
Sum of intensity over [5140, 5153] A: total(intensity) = 46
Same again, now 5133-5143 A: 40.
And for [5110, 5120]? 40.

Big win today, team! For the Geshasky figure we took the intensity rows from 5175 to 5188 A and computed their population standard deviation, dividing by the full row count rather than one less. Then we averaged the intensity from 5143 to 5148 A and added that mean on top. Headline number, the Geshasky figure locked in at 10.4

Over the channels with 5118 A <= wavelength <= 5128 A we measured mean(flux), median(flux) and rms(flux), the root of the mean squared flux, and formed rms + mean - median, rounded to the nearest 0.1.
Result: 9.3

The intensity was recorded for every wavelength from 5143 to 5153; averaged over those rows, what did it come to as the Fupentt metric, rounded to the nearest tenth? 9.6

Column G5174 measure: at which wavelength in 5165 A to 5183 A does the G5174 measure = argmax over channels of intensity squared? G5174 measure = 5174.0 A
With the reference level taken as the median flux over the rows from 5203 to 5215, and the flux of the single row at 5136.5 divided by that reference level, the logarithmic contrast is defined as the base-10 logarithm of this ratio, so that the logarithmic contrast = 0.12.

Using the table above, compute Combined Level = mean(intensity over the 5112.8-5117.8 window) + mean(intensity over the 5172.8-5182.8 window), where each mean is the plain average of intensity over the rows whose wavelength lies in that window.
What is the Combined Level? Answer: 18.2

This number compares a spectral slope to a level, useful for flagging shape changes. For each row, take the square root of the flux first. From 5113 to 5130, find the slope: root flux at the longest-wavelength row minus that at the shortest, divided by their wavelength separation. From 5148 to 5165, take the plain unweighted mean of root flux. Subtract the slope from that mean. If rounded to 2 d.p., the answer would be 2.96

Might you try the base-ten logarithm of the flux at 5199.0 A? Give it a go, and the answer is 0.96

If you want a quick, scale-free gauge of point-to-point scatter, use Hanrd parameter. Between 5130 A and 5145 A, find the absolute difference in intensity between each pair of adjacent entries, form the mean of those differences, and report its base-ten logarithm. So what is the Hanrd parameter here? 0.4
